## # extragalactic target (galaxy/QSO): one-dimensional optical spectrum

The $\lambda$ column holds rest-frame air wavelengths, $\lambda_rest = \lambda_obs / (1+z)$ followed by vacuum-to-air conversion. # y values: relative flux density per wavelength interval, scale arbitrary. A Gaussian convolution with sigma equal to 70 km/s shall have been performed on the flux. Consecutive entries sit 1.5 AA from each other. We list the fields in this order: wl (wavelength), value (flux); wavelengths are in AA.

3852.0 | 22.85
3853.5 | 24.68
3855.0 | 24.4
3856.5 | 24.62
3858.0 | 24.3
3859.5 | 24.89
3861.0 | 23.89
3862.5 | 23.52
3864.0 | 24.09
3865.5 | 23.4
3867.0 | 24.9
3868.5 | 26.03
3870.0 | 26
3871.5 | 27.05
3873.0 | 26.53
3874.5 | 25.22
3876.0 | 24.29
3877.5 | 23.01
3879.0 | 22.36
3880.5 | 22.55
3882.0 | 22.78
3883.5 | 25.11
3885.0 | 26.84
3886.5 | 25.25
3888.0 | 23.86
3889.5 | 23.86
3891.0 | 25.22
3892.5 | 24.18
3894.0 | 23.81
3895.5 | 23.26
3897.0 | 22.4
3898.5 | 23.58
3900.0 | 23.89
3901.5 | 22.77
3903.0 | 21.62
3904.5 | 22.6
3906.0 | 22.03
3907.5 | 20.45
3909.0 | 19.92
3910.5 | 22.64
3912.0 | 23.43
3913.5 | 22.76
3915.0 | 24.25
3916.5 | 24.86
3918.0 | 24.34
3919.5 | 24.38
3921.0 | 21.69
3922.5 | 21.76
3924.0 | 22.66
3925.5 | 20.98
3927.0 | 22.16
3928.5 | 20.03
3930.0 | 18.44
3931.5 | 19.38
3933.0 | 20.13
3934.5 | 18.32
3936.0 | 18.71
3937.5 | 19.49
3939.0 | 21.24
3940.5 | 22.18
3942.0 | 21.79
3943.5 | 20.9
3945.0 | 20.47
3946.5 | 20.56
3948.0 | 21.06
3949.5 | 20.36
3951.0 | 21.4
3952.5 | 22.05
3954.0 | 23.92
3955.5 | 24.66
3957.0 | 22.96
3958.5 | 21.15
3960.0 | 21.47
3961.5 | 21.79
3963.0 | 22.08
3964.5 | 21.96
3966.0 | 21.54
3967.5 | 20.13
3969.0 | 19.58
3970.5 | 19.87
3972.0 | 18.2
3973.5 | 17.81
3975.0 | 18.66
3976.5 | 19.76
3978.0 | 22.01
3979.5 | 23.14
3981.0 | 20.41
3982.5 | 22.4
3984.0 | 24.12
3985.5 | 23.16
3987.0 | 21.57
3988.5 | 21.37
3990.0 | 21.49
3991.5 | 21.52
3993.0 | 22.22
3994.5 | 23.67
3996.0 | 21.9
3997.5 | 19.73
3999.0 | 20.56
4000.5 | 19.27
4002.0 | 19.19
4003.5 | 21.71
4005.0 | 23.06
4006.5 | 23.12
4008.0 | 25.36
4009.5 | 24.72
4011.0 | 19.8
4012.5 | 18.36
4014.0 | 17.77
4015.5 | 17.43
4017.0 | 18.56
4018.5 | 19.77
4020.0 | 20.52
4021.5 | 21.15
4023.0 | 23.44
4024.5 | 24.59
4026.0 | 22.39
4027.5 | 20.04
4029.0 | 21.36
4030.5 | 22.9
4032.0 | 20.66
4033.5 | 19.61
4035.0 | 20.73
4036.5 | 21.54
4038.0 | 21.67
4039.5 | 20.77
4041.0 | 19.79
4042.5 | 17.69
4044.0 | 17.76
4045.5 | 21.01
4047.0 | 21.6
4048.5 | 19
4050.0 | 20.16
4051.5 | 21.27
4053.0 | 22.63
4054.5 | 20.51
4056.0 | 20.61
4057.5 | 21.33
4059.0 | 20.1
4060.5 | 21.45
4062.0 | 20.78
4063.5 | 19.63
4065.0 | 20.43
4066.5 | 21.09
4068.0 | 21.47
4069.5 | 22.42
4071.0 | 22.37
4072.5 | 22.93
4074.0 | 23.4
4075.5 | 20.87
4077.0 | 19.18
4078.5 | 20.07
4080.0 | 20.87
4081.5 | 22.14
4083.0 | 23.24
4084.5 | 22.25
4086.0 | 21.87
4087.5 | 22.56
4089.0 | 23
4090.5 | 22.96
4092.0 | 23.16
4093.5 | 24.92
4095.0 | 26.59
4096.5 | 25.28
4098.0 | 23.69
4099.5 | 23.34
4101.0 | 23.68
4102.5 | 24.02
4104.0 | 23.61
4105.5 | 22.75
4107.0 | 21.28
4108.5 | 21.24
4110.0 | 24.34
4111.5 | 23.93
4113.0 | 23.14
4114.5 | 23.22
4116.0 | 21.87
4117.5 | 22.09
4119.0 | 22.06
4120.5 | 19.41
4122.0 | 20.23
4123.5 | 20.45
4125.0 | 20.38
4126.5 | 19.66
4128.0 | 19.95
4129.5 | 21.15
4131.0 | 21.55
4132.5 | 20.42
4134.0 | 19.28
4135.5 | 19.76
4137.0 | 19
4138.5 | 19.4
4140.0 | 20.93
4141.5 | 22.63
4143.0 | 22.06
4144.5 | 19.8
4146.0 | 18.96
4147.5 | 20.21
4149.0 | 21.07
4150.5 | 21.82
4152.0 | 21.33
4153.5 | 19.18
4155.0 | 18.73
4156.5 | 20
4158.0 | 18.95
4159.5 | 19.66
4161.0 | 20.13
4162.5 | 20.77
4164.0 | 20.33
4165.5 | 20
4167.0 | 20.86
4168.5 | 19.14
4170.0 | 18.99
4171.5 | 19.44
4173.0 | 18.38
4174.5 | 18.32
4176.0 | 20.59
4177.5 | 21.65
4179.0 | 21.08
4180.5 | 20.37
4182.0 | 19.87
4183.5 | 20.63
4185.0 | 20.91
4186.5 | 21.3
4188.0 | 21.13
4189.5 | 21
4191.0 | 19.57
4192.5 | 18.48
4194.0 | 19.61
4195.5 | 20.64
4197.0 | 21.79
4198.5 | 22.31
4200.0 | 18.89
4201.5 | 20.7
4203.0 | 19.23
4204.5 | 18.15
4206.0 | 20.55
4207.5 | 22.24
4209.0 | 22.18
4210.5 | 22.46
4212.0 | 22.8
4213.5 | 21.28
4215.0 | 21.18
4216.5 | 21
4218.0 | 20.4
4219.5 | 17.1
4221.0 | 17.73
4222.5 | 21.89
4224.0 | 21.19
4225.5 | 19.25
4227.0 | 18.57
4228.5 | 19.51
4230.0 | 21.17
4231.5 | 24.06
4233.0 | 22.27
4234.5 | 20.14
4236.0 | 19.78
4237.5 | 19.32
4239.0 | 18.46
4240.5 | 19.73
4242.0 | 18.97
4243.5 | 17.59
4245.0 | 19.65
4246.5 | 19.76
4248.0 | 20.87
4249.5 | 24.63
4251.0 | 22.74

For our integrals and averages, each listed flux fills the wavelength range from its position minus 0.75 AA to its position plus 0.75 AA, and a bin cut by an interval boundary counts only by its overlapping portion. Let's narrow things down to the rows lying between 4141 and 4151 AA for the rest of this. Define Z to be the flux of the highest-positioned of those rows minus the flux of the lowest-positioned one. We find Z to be -0.8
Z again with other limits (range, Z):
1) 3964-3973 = -3.8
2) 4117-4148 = -1.9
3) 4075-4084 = 2.4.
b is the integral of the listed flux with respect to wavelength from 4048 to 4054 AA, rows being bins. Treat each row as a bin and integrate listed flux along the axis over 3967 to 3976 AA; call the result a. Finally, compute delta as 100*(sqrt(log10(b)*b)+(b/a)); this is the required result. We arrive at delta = 1692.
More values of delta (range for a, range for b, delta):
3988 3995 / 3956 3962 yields 1757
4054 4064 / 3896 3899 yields 1159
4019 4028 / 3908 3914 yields 1744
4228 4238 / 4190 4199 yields 2124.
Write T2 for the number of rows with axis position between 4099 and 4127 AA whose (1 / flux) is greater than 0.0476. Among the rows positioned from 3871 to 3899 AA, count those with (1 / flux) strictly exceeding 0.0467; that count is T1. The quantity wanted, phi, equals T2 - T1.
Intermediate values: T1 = 0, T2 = 5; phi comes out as 5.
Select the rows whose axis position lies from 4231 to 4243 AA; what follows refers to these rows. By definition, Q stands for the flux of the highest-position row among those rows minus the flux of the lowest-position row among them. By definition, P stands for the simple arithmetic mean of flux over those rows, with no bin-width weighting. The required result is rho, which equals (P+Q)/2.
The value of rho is 7.6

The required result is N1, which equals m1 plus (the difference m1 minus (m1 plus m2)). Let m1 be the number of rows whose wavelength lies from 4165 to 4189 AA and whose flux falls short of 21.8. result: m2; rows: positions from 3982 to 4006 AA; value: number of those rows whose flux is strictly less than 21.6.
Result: 8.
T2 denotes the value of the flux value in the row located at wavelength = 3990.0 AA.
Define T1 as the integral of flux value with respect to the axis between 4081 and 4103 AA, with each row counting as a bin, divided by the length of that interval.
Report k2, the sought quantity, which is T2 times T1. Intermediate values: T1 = 23.5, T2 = 21.49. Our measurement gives 506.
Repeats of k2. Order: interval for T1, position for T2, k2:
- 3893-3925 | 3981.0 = 466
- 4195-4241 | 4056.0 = 423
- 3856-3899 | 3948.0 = 513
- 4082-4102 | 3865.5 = 551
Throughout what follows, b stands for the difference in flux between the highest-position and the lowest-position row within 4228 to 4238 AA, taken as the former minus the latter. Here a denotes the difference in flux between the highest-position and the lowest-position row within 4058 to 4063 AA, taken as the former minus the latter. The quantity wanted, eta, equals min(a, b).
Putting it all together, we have 0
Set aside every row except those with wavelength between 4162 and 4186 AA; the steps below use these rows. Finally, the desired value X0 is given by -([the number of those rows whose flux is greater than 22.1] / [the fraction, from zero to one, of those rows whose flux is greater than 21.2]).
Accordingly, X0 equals 0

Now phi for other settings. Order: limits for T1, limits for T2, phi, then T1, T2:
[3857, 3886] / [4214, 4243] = 13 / 0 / 13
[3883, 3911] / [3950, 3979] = 5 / 2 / 7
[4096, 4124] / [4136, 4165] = 9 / 5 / 14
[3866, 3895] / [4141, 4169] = 14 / 0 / 14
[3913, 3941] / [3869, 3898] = -9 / 9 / 0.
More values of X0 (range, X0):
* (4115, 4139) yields 0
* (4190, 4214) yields -11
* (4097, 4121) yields -11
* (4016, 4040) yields -9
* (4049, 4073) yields -8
